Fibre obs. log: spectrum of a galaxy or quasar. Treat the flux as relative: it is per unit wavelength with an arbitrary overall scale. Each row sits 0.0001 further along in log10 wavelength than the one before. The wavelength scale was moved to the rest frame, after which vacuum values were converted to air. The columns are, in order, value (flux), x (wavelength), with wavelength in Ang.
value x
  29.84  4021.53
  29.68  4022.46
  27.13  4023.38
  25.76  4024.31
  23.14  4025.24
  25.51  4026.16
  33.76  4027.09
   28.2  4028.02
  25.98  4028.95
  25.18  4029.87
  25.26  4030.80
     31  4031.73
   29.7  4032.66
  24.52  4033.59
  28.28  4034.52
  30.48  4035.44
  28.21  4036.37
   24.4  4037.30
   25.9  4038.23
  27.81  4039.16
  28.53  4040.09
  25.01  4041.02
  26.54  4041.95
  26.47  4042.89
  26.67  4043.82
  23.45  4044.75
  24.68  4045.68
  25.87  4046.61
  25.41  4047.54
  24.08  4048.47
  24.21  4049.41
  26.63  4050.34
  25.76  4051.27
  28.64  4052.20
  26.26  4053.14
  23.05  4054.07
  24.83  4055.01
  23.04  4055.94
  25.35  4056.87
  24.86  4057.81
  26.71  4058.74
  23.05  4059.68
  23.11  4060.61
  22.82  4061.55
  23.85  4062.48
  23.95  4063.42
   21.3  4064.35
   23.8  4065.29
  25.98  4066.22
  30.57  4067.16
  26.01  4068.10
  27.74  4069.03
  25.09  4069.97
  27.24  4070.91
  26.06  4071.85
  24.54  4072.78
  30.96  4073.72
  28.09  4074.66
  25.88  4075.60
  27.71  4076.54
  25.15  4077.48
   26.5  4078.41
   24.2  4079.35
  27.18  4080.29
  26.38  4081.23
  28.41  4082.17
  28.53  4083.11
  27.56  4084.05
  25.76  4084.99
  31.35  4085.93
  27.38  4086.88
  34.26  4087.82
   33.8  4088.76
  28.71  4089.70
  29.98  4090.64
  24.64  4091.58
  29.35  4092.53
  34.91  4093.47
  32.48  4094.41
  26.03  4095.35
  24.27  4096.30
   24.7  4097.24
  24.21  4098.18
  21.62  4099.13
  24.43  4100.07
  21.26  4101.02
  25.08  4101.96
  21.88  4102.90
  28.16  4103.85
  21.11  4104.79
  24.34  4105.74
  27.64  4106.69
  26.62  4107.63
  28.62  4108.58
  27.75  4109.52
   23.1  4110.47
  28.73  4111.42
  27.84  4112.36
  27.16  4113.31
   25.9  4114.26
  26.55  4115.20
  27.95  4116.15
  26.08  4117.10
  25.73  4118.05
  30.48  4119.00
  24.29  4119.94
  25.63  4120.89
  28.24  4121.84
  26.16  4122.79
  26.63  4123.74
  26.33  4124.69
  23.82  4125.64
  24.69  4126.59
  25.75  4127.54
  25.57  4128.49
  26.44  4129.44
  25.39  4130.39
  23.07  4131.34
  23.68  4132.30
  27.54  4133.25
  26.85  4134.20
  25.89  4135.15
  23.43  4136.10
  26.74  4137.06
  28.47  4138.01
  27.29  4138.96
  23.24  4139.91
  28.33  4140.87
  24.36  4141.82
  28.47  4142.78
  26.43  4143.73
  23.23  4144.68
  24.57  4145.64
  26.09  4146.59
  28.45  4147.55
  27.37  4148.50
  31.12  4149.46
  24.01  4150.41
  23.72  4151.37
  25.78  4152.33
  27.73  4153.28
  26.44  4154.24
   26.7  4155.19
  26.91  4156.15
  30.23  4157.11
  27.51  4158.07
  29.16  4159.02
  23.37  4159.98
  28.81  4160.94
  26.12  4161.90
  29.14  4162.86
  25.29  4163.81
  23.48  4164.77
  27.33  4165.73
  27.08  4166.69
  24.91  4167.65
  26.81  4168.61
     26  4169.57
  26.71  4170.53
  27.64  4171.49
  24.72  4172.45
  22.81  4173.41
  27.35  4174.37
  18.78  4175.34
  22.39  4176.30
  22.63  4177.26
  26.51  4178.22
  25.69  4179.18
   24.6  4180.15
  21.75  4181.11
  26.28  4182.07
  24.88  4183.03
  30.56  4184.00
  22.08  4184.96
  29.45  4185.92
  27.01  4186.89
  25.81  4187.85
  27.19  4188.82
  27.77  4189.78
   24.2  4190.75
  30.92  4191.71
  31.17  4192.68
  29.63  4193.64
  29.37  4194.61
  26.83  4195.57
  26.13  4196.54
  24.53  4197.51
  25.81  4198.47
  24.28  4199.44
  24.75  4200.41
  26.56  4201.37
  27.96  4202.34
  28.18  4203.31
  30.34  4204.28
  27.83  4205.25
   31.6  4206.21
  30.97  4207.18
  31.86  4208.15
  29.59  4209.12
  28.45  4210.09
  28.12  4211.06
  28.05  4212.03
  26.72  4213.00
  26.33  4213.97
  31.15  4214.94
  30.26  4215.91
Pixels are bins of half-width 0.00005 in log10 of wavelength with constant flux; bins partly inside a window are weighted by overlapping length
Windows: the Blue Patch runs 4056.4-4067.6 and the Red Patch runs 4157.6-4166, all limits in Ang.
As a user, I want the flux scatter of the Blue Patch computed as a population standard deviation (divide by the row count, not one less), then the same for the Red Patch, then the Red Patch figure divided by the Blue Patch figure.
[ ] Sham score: 0.94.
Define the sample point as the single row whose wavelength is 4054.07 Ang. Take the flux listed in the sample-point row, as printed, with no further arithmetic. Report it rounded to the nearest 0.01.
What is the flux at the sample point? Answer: 23.05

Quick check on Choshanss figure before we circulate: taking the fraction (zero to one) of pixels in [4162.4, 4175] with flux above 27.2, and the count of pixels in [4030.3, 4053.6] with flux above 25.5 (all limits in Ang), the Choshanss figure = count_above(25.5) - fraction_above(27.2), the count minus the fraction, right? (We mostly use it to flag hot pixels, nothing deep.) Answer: 16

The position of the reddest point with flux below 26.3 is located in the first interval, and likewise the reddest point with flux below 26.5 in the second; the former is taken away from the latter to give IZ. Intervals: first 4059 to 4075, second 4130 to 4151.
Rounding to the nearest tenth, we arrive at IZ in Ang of 77.6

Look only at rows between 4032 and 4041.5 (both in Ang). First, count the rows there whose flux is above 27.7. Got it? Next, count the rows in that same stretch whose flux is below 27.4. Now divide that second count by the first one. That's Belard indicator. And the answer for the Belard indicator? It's 1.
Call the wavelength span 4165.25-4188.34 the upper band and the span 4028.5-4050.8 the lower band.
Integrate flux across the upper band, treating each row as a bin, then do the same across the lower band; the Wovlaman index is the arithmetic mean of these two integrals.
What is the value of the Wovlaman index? 588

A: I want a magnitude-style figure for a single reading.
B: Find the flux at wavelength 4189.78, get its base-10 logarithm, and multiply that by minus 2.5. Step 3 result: -3.61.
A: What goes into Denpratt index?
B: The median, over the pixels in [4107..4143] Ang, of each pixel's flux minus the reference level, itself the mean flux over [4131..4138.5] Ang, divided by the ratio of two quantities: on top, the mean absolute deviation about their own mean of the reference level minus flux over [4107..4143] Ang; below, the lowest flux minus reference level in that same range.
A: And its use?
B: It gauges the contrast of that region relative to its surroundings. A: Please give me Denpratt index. -1.2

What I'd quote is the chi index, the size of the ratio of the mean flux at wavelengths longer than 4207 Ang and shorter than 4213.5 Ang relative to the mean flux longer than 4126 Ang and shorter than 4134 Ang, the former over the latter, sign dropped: 1.15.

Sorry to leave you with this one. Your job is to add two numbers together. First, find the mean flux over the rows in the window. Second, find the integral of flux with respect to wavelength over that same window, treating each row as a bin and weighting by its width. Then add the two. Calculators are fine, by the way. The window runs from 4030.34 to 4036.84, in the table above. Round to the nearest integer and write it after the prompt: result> 212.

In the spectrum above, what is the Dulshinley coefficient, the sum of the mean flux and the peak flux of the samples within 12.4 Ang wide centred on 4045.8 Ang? 54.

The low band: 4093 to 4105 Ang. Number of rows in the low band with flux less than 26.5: 10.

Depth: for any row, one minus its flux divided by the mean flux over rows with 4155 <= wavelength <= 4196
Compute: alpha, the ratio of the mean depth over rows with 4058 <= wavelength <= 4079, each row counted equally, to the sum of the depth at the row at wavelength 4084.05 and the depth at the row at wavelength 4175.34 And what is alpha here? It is 0.1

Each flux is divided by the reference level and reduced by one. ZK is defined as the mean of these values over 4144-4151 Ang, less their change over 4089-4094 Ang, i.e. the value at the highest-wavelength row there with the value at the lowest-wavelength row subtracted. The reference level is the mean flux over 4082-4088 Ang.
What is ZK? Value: -0.30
